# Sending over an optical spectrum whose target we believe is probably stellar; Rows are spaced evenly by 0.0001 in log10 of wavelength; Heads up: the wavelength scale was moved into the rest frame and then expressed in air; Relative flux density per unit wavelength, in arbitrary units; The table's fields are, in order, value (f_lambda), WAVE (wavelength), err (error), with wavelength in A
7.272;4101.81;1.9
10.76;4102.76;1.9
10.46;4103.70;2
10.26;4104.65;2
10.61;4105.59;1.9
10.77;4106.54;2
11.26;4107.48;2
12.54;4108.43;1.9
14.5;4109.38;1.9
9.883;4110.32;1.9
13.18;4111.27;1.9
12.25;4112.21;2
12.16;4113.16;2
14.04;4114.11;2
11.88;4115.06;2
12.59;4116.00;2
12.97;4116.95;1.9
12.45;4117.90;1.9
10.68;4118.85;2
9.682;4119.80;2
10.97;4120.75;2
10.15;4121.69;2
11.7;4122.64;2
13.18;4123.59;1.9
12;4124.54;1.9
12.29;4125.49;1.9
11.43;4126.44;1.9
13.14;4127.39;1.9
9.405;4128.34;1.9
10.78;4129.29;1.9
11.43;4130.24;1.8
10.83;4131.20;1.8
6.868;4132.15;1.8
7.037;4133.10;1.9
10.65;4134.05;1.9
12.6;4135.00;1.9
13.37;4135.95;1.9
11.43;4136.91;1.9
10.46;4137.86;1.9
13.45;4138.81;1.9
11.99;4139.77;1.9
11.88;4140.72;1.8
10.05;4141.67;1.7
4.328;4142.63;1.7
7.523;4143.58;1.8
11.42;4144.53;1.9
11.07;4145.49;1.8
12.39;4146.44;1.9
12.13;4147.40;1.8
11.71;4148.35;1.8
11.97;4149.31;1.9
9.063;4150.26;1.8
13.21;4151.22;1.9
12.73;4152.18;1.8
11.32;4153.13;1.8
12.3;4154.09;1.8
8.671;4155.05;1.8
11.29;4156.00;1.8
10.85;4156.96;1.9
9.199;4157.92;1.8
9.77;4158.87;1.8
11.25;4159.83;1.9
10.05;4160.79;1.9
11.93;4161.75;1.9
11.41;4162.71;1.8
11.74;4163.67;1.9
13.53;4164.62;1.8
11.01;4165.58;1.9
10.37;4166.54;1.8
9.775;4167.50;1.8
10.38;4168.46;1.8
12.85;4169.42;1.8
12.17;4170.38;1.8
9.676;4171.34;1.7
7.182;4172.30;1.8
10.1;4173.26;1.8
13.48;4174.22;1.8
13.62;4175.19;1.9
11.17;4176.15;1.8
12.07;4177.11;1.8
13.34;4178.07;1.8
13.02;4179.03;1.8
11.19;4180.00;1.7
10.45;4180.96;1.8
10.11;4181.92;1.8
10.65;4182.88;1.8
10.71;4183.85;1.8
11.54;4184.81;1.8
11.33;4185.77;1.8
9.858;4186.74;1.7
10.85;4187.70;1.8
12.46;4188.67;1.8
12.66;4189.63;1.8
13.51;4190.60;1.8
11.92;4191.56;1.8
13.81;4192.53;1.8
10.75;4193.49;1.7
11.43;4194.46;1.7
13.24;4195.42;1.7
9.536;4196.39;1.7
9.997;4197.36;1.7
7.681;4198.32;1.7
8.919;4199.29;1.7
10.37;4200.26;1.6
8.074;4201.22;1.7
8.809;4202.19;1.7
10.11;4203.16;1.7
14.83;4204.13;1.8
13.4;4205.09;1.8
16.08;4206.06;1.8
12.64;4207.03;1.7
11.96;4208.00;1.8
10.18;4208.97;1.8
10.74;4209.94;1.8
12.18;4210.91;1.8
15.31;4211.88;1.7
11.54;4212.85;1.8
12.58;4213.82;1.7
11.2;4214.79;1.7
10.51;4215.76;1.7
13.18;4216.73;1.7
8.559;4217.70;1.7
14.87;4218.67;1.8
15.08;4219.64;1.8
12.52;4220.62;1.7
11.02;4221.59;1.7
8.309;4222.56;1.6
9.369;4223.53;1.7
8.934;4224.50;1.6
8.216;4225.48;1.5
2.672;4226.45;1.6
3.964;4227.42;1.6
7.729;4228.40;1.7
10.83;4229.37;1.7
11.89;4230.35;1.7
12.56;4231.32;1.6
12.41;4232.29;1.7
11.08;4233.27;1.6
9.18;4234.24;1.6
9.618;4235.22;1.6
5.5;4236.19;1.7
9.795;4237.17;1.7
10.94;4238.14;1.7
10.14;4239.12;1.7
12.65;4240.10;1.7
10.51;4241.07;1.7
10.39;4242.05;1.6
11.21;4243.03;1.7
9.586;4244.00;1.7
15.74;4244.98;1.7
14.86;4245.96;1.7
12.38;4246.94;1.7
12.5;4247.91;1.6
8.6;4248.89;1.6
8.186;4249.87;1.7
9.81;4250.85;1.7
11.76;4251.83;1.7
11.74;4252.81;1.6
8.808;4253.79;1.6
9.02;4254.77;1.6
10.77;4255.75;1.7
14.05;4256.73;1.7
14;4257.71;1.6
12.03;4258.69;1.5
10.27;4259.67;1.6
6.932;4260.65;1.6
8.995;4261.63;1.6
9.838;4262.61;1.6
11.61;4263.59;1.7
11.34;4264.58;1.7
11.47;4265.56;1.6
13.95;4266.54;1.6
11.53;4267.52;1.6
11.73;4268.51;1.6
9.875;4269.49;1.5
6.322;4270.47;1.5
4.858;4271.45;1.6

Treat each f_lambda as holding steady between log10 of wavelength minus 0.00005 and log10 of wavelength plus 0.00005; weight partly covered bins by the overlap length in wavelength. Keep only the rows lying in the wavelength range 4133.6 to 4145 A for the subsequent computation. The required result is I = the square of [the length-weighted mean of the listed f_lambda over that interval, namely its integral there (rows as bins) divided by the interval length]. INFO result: 116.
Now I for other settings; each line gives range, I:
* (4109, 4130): 141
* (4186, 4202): 119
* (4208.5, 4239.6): 108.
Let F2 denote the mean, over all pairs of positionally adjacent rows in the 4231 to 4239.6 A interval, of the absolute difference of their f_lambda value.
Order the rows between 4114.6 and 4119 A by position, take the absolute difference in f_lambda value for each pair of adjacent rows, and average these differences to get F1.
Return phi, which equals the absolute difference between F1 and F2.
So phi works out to 0.9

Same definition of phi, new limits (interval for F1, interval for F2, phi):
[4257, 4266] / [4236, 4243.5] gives 0.2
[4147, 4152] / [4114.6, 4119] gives 1.1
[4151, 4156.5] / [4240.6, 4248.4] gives 0.1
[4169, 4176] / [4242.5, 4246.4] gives 0.9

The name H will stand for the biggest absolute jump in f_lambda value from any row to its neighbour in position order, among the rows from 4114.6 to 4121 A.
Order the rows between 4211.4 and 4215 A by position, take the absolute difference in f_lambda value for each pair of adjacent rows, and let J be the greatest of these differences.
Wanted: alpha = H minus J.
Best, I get -2.0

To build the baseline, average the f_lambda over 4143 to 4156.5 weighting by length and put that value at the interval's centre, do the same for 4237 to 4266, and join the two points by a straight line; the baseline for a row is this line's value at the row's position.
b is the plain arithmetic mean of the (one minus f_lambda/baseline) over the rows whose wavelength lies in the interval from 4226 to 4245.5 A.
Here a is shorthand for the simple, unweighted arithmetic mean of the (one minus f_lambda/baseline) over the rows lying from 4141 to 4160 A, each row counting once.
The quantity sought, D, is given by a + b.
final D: 0.15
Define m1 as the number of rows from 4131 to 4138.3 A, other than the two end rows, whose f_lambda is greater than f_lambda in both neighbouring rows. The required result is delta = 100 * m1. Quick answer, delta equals 100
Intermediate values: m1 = 1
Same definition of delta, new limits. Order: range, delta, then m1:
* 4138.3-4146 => 100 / 1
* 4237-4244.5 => 300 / 3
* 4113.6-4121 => 100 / 1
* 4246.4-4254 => 200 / 2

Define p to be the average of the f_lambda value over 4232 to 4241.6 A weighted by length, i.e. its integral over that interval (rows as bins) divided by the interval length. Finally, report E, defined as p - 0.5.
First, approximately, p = 10.1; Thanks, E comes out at 9.6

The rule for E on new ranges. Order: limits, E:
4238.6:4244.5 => 10.2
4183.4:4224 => 11.0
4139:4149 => 10.1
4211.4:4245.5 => 10.1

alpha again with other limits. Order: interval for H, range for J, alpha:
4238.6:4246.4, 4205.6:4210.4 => 2.7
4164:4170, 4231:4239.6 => -1.8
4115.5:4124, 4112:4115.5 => -0.4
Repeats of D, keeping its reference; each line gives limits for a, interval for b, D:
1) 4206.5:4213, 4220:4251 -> -0.01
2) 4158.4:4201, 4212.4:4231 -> 0.07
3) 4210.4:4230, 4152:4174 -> 0.08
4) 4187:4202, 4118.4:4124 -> 0.02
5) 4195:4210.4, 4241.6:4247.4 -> -0.12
